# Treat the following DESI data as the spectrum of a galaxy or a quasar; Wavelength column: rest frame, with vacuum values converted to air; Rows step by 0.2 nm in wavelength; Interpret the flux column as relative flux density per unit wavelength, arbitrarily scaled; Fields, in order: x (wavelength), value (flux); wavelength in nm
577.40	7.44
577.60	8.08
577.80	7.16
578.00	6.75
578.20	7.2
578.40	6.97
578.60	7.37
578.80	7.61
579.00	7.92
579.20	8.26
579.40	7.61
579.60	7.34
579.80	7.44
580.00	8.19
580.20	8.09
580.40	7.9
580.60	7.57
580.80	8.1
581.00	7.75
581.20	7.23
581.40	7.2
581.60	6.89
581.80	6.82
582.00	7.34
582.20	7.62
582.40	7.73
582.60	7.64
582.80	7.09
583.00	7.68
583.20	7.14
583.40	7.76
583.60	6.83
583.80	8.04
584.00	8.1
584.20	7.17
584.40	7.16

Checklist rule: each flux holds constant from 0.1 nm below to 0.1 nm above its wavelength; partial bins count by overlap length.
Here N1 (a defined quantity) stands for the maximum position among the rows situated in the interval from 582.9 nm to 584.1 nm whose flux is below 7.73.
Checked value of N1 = 583.60 nm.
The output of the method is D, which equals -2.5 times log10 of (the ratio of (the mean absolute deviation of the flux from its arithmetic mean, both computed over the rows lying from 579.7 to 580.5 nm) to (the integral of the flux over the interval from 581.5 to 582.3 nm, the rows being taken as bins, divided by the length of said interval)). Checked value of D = 3.71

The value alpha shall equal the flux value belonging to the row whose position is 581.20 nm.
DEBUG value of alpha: 7.23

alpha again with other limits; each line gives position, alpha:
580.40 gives 7.9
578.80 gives 7.61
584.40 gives 7.16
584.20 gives 7.17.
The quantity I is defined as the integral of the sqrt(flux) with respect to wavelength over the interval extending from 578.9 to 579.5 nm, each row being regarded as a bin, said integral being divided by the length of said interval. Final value 2.82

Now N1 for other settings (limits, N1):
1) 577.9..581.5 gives 581.40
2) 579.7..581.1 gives 580.60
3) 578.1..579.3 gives 578.80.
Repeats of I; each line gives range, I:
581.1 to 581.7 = 2.67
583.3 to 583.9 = 2.74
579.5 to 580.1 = 2.77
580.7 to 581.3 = 2.77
